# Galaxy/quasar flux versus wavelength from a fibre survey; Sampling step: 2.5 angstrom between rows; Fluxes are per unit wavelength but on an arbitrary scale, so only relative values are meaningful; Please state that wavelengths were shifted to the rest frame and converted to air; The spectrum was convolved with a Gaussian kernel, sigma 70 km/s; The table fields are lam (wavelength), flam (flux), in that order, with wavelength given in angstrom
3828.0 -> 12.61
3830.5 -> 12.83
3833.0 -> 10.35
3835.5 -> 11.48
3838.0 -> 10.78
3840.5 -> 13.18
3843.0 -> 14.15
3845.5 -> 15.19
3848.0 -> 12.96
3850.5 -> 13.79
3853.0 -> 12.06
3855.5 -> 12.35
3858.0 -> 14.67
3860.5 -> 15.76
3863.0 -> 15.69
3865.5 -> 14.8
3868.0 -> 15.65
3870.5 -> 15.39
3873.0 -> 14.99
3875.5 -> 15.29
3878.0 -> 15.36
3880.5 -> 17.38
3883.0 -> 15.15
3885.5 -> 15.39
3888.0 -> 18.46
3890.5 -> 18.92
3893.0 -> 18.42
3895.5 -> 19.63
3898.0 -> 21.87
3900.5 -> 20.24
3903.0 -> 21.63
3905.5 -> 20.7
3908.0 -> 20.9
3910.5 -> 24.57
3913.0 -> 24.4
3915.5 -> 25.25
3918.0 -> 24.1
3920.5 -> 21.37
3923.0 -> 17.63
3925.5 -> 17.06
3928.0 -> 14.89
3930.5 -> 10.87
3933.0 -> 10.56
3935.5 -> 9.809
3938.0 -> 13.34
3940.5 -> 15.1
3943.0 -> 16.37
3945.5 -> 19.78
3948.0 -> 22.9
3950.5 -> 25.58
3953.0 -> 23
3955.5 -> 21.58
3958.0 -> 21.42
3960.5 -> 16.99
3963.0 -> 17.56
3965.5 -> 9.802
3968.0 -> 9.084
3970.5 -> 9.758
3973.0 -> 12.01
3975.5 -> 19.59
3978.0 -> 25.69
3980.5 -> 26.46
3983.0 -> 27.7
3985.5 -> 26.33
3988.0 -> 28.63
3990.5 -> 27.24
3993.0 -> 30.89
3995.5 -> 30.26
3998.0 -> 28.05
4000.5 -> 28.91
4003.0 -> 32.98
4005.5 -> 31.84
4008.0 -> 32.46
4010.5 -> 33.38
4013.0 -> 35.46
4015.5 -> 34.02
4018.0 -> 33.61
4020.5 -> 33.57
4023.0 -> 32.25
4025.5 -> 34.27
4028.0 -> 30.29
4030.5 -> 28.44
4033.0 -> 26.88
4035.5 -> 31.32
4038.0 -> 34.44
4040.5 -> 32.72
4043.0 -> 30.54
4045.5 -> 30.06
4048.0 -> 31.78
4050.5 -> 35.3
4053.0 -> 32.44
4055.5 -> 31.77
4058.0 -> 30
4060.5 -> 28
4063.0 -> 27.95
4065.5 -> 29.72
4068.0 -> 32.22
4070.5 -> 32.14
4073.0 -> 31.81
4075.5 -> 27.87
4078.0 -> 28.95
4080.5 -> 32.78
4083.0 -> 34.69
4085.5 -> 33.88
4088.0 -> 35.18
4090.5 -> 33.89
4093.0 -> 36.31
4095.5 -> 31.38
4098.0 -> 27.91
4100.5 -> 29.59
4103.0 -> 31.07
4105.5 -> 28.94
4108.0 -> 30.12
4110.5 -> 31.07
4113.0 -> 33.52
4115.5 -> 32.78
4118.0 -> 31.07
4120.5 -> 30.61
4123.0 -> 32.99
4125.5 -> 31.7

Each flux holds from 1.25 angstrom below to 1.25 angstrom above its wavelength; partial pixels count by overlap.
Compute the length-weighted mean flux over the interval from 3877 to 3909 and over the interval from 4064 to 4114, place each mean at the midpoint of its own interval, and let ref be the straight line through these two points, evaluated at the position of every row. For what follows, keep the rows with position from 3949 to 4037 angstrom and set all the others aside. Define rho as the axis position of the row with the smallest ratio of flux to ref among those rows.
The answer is 3968.0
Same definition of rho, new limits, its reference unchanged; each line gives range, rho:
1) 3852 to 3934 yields 3933.0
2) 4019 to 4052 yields 4033.0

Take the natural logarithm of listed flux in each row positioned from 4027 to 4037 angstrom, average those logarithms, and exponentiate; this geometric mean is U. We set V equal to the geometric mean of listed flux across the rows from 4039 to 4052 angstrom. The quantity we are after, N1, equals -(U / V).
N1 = -0.91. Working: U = 29.2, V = 32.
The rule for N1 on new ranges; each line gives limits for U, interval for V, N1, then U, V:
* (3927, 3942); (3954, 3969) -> -0.81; 12.2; 15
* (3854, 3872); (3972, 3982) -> -0.74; 14.9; 20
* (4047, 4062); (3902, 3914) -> -1.41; 31.5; 22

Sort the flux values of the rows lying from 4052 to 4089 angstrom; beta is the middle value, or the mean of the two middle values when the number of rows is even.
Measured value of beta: 32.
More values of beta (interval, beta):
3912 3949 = 17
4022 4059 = 32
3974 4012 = 29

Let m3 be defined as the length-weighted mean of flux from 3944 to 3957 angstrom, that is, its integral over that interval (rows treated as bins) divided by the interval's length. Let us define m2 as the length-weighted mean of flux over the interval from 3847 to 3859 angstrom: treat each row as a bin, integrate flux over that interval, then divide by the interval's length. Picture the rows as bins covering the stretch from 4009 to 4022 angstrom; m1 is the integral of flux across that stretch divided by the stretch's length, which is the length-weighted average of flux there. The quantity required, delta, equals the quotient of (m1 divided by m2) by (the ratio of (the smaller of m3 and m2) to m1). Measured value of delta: 7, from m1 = 34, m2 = 13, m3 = 22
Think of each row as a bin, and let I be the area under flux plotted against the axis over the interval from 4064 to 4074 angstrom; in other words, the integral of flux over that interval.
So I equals 314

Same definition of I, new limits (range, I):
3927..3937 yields 115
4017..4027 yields 333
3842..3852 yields 140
